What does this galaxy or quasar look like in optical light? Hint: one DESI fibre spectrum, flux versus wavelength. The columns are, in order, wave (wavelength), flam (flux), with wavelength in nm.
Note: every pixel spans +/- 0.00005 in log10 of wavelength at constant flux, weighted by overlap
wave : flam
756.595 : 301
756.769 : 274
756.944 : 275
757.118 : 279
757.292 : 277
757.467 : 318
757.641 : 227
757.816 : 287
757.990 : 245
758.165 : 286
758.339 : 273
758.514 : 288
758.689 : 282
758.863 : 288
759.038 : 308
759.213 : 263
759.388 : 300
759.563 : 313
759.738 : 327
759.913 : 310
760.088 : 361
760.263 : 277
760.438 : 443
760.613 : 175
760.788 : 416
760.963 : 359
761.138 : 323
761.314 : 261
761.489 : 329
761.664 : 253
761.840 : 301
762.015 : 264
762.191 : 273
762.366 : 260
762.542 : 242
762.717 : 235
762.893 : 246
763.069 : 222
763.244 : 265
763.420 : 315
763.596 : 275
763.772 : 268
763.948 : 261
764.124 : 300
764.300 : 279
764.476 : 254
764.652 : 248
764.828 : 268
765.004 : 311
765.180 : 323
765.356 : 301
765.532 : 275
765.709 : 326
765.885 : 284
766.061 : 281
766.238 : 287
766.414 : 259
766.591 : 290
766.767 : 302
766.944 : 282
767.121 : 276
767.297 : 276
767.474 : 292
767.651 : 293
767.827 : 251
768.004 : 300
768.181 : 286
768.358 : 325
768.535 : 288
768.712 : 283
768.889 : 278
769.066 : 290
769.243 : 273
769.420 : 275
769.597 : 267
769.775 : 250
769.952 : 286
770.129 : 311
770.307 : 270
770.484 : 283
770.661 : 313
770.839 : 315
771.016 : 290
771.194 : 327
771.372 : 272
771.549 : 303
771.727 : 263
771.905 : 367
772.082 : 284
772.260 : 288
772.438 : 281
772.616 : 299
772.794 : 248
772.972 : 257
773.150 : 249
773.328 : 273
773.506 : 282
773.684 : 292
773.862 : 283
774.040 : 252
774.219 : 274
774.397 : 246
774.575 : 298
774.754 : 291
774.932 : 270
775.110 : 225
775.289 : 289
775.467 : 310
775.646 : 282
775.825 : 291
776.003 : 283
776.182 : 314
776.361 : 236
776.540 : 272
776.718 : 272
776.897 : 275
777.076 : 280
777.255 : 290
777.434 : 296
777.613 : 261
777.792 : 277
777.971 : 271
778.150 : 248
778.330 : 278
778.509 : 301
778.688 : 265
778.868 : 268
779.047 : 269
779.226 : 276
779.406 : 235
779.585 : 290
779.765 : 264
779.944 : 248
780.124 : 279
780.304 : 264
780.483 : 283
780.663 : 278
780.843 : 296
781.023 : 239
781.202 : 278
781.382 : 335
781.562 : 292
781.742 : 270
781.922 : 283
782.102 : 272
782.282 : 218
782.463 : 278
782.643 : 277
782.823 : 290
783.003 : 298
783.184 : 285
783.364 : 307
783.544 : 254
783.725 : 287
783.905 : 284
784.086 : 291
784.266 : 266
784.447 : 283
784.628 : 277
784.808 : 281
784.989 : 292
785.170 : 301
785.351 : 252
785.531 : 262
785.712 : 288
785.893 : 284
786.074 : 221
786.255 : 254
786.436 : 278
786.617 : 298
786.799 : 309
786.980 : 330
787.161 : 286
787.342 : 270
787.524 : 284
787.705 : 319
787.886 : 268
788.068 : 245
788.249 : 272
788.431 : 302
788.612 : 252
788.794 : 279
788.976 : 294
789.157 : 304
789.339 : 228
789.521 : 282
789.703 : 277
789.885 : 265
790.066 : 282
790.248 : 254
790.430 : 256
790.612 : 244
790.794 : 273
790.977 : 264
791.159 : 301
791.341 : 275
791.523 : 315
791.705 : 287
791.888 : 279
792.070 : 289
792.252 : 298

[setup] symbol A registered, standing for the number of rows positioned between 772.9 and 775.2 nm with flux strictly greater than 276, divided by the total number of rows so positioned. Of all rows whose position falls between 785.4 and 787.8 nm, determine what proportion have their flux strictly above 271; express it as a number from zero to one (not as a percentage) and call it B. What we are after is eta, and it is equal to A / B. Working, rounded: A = 0.38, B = 0.69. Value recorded 0.56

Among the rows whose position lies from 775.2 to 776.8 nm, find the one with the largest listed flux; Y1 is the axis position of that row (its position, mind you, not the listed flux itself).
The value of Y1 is 776.182 nm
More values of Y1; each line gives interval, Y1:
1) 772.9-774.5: 773.684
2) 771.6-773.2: 771.905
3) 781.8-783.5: 783.364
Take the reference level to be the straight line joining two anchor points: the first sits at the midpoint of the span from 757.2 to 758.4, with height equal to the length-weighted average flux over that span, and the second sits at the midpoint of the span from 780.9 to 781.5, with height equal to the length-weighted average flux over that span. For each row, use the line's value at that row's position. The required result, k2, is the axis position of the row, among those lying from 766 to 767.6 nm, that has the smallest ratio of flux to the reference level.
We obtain 766.414 nm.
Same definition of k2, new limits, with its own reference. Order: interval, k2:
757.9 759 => 757.990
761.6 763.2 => 763.069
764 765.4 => 764.652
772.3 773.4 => 772.794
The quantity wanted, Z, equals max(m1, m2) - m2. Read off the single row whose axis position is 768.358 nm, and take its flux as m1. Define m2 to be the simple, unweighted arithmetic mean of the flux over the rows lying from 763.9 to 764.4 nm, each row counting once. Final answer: 45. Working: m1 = 325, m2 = 280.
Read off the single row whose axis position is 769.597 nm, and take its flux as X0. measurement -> 267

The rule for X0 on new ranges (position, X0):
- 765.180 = 323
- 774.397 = 246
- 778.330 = 278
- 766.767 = 302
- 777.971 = 271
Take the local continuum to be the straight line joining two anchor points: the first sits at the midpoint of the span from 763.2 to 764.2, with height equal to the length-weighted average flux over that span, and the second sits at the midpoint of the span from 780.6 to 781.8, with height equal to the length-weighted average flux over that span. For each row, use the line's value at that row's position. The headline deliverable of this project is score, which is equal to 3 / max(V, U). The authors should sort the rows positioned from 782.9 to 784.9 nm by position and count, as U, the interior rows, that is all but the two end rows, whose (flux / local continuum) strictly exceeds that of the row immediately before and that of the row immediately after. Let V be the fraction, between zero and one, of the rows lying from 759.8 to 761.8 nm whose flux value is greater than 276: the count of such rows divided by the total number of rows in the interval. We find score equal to 0.75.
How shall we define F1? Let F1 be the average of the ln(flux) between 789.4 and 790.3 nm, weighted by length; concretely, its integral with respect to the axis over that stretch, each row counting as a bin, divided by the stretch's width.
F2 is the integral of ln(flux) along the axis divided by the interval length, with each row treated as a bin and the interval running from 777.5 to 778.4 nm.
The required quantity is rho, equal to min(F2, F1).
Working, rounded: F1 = 5.60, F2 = 5.59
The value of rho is 5.59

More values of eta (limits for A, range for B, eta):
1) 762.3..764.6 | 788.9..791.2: 0.43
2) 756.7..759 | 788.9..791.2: 1.14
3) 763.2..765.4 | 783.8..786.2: 0.67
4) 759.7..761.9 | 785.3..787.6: 1.25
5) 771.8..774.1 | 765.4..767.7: 0.67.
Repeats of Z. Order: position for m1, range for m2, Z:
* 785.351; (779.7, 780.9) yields 0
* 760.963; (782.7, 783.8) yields 72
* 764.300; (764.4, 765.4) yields 0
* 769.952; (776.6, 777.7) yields 7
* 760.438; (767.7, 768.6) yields 153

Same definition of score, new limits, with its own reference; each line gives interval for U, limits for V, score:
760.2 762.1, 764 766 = 0.75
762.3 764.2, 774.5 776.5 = 1.50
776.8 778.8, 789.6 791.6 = 1.00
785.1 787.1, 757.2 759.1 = 3.00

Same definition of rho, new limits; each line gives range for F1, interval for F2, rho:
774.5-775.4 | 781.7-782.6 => 5.57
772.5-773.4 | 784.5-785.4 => 5.58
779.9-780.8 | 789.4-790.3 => 5.60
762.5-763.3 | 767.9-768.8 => 5.49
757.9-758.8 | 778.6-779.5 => 5.57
